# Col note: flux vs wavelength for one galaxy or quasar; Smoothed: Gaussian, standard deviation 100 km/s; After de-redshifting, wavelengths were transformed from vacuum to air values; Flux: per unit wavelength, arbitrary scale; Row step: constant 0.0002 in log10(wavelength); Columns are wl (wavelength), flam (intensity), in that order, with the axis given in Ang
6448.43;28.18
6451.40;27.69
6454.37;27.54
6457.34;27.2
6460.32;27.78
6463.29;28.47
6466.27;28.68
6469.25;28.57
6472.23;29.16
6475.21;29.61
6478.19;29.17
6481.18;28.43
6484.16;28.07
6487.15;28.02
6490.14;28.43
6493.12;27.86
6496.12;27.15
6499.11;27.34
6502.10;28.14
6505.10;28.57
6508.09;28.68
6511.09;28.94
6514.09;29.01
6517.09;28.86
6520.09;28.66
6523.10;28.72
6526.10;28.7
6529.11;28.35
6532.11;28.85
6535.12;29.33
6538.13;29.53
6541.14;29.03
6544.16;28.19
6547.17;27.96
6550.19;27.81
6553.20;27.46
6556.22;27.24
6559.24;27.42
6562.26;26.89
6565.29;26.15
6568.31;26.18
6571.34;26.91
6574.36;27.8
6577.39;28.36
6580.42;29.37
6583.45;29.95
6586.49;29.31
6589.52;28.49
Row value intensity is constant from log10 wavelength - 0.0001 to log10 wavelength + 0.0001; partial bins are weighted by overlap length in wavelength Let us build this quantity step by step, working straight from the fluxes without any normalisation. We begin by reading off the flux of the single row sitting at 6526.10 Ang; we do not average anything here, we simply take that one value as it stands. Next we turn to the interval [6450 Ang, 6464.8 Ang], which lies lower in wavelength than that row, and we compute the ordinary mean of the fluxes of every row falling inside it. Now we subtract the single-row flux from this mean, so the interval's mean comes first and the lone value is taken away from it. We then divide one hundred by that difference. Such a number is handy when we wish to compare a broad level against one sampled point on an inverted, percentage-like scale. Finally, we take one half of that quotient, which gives -52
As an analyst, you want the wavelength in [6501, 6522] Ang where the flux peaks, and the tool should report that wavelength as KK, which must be 6514.09 Ang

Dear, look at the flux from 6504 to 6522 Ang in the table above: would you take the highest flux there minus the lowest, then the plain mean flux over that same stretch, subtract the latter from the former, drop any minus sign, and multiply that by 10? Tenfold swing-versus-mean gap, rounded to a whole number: 283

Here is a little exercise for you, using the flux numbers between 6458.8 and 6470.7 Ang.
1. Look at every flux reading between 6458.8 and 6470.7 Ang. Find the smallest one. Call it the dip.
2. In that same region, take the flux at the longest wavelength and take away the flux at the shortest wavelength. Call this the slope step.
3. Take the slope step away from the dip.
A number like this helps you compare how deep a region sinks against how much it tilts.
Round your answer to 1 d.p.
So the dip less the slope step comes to 27.0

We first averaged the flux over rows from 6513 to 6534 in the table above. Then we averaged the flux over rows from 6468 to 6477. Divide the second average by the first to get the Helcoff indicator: 1.01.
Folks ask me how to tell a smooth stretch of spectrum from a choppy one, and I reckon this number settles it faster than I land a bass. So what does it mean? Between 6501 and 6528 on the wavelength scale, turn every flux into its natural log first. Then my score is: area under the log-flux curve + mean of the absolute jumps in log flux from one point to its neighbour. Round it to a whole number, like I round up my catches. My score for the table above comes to 91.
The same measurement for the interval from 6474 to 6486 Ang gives 40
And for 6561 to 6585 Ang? 80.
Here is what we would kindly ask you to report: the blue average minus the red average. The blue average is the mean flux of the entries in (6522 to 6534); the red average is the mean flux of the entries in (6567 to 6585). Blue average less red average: 0.6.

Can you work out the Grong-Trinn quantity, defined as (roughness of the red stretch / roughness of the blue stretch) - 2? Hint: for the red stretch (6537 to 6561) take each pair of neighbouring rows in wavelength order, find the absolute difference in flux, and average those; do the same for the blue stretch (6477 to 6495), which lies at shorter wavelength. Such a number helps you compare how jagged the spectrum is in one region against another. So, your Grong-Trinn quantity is -1.17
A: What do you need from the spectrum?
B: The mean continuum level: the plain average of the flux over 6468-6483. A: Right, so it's 29.0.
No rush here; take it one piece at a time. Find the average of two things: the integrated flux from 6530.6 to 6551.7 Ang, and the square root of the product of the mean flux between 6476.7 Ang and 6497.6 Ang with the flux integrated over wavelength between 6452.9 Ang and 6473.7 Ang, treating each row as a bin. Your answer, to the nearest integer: 367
